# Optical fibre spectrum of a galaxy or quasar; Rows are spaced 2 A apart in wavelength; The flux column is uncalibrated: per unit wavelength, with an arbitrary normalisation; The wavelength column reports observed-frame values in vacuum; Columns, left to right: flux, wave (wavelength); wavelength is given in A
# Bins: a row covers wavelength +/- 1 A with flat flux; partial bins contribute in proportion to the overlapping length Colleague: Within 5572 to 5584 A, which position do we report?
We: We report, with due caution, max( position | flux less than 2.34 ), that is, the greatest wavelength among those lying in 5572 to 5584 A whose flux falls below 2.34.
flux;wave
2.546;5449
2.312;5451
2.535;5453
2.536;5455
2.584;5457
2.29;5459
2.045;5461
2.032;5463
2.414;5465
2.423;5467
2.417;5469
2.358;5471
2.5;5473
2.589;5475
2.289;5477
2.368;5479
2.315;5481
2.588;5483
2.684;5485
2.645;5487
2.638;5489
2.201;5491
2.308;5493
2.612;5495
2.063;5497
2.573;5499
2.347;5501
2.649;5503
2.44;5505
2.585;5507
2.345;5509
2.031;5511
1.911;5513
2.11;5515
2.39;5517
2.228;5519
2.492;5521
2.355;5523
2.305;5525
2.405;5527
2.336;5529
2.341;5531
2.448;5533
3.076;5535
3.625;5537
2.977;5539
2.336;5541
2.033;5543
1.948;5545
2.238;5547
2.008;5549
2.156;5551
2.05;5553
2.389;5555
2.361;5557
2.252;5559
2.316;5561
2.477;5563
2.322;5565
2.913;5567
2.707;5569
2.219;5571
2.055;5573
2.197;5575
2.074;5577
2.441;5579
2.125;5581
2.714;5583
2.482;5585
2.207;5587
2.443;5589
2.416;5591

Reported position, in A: 5581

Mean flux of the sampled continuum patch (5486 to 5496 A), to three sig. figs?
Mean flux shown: 2.48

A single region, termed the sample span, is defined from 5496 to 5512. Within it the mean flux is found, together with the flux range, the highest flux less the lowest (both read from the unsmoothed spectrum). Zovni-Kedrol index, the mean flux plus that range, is 3.0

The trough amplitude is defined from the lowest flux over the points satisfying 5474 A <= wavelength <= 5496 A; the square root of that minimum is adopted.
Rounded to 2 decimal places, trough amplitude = 1.48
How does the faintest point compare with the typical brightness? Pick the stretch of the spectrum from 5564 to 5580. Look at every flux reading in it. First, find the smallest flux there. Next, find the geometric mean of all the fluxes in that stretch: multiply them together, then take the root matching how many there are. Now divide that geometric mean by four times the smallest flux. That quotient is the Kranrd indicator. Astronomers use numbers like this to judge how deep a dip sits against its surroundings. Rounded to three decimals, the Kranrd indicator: 0.286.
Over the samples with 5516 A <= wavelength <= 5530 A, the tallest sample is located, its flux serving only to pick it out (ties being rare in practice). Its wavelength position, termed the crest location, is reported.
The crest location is 5521 A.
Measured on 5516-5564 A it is 5537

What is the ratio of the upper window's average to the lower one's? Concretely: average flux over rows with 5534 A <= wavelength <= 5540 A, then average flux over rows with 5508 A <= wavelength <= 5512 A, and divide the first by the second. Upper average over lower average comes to 1.47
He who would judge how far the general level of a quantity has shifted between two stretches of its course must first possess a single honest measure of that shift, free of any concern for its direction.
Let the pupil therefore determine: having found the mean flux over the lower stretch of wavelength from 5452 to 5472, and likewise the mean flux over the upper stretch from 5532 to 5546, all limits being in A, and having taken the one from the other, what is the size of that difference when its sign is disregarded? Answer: 0.27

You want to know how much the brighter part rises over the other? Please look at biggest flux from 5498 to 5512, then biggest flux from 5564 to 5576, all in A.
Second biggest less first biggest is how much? 0.26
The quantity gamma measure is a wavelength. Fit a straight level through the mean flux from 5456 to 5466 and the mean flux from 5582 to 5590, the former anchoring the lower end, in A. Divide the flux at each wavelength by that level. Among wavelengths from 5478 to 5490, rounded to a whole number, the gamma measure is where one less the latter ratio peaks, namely 5481 A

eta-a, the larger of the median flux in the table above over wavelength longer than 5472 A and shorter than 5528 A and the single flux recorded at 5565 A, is 2.379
